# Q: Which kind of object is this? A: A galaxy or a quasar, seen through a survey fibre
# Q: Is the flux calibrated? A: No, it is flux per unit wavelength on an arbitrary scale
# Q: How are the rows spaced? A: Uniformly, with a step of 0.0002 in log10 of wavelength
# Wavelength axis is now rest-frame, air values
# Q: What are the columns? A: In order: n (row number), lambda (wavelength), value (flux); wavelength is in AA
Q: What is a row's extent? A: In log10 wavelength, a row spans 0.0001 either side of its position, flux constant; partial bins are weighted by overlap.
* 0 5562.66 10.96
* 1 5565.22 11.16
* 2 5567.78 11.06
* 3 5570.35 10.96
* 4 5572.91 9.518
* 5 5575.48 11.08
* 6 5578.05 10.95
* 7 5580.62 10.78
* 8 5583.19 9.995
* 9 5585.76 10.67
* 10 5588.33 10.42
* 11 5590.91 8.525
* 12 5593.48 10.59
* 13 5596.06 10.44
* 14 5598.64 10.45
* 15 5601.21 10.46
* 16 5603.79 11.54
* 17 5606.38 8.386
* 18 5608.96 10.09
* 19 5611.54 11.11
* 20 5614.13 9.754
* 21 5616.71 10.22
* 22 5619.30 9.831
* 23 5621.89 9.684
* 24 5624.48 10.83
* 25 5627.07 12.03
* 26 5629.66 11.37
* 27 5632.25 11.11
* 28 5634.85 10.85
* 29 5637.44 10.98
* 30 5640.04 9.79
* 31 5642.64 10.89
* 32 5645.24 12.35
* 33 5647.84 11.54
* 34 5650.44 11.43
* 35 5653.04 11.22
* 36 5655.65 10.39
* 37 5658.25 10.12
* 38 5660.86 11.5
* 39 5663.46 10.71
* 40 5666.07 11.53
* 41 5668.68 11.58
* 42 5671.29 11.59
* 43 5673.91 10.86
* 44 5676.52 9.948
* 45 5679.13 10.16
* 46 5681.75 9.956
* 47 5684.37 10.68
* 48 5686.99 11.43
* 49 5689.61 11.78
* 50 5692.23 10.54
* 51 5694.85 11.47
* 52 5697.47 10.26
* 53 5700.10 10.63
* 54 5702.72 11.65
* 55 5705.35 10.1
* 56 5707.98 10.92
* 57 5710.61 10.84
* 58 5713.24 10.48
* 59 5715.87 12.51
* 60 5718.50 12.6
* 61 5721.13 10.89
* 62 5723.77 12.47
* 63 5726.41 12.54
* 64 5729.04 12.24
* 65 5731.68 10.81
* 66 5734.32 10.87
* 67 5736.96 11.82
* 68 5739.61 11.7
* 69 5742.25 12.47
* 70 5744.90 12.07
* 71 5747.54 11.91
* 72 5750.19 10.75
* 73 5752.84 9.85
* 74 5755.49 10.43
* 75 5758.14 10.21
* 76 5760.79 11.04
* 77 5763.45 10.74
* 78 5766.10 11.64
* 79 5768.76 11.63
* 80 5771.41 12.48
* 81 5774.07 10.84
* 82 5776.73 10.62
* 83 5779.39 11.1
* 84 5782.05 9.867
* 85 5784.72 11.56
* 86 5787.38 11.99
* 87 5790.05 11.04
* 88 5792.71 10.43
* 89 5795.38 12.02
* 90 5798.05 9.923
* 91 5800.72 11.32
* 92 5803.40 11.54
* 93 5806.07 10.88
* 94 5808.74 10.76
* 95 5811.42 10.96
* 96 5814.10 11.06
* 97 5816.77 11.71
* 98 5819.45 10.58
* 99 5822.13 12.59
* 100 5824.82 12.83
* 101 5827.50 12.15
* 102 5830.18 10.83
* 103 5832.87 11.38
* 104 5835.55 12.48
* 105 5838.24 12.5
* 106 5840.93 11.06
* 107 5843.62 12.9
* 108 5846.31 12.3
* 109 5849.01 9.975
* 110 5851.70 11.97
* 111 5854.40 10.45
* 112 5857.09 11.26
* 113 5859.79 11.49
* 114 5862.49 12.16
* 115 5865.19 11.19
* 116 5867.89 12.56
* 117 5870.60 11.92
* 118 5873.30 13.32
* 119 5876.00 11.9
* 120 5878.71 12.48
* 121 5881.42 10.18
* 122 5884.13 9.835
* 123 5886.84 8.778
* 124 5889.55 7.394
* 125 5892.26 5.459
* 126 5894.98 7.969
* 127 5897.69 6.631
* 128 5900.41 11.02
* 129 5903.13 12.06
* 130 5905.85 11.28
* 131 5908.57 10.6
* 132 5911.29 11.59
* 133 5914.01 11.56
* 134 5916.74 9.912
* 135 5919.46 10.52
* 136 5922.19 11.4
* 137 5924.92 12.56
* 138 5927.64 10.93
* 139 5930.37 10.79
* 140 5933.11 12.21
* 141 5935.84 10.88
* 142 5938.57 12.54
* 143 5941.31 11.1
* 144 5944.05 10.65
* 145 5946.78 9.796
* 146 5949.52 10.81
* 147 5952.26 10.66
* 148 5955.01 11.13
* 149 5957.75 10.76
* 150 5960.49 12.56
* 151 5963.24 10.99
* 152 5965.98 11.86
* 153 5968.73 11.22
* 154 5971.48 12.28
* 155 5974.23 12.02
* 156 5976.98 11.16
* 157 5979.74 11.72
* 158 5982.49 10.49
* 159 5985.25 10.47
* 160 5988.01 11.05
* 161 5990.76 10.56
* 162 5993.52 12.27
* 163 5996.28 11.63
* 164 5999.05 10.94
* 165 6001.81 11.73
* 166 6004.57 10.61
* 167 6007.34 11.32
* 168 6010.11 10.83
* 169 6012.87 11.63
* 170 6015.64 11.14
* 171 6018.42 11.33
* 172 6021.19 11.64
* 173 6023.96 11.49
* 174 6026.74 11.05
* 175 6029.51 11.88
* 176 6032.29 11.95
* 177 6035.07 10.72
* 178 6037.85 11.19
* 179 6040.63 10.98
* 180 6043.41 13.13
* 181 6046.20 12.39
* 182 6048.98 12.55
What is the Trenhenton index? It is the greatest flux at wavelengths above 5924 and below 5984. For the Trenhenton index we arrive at 12.56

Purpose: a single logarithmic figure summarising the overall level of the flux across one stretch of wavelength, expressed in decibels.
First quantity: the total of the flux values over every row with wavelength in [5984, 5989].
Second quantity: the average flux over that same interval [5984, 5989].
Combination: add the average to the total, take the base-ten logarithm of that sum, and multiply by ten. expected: 15.1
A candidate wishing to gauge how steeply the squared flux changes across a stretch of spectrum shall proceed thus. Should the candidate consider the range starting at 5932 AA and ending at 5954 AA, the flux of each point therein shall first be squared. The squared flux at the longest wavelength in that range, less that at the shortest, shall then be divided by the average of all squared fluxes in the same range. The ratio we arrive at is -0.29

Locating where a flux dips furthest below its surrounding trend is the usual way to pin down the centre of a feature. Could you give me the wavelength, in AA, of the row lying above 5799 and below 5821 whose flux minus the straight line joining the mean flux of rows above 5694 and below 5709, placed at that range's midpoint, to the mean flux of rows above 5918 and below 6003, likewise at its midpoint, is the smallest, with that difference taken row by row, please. 5819.45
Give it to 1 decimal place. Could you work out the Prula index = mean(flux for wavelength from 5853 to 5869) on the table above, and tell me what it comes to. 11.5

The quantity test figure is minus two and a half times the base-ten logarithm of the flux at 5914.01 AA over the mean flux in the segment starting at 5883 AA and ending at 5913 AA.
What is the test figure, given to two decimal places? -0.23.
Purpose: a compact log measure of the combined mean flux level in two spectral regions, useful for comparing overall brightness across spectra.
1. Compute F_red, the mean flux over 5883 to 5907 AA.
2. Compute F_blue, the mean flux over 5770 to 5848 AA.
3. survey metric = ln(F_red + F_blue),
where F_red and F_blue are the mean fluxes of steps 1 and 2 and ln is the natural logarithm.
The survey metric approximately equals 3.01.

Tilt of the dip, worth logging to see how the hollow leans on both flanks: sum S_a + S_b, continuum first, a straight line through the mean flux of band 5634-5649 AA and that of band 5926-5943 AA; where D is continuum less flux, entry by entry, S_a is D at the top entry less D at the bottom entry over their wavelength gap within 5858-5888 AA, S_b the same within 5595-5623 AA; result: 0.13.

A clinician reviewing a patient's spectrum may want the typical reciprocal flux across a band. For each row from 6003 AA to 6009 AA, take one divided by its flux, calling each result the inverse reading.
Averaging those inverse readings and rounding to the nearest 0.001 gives 0.091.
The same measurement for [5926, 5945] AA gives 0.089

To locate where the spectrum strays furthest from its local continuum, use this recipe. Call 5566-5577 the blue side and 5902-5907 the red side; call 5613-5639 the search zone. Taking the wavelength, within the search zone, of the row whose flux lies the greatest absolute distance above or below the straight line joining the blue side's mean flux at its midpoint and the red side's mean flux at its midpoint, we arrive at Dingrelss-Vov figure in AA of 5627.07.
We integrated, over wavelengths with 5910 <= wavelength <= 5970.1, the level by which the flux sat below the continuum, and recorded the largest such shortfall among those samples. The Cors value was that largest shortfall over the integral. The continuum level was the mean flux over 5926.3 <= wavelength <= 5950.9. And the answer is -0.17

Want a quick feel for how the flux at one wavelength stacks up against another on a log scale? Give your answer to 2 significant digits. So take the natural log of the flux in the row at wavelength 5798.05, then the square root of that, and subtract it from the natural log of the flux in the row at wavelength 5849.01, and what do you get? 0.79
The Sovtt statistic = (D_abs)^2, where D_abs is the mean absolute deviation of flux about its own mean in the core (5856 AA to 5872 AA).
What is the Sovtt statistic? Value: 0.20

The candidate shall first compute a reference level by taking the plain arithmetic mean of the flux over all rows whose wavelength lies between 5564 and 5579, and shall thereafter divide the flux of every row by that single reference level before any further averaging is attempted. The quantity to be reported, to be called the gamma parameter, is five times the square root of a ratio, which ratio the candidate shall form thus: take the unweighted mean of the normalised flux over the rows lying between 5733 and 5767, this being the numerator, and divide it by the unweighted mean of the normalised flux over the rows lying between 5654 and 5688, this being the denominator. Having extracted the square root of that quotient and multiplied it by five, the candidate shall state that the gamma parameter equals 5.09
